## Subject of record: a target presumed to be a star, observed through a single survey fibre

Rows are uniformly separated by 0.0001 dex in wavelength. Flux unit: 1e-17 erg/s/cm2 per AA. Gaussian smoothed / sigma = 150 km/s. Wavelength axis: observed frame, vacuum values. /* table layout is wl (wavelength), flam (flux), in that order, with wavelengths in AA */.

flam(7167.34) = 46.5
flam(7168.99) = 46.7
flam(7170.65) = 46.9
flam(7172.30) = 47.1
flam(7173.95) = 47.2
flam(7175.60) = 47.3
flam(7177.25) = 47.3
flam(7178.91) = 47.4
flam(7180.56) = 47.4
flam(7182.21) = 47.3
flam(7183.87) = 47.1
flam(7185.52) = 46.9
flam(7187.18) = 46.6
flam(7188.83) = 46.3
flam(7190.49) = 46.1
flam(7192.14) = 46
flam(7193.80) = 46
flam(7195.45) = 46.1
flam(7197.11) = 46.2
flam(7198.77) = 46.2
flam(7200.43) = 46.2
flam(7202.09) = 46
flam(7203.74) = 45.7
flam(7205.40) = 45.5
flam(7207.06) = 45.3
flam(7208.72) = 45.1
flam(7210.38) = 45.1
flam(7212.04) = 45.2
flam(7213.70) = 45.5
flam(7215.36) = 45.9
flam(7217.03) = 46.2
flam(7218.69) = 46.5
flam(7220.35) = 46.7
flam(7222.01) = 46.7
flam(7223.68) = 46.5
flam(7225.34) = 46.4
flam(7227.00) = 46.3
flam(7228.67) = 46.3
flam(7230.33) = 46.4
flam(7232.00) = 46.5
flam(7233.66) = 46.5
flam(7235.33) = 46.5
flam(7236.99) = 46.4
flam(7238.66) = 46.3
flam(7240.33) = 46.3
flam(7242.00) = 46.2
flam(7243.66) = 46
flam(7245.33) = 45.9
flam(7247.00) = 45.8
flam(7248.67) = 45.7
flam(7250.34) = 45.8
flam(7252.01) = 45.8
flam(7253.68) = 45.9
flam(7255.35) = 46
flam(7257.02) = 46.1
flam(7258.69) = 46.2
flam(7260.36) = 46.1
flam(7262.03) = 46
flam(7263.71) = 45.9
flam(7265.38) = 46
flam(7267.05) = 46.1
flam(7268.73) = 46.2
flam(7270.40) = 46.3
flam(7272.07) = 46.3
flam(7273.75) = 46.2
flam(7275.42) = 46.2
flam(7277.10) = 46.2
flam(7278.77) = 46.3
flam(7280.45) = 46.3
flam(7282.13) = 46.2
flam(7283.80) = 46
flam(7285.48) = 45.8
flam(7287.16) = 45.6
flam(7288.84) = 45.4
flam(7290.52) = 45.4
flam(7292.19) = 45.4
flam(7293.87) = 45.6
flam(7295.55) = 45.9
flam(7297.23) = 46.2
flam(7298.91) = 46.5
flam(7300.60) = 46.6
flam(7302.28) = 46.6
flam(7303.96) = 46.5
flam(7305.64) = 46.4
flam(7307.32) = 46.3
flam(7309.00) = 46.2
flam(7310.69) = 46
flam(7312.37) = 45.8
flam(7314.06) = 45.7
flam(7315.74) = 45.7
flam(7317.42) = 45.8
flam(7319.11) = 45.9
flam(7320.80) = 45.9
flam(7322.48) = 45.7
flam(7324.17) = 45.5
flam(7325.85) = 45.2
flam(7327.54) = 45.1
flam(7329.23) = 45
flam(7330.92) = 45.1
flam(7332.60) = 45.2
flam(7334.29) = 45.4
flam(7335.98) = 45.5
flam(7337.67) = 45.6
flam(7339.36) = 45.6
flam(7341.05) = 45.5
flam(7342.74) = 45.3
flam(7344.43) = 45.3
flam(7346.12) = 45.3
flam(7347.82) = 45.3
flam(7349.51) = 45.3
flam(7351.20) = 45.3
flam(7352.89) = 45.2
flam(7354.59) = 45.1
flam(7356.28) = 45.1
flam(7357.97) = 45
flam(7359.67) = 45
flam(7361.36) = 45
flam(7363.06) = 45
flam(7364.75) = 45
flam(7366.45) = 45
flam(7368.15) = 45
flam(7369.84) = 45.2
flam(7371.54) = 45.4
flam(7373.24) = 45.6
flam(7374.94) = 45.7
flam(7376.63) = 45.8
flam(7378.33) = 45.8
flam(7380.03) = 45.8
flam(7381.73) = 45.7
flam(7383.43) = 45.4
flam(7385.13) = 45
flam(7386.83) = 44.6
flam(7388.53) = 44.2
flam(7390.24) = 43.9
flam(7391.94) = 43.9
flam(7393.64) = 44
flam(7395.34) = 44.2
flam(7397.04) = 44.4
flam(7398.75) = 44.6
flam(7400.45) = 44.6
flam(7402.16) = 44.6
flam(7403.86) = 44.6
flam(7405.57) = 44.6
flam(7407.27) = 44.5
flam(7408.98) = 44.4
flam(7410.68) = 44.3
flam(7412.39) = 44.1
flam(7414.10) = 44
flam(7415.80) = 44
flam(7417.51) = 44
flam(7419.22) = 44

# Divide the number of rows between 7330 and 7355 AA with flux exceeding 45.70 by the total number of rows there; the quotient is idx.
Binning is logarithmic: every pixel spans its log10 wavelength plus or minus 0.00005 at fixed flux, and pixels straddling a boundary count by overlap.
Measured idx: 0.00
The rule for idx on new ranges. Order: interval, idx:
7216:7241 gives 1.00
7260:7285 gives 1.00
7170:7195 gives 1.00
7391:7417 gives 0.00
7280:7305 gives 0.67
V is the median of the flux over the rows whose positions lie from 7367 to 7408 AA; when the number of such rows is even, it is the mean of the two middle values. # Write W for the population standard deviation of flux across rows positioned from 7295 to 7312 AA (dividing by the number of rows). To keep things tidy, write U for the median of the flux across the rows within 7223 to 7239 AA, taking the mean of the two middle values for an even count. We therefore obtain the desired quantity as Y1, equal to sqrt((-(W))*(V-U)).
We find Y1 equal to 0.65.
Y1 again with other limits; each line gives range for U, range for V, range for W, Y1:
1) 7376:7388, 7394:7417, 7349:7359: 0.38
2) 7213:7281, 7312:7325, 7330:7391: 0.42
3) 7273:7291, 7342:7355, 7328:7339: 0.44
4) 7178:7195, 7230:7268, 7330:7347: 0.32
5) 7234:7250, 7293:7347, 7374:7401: 0.60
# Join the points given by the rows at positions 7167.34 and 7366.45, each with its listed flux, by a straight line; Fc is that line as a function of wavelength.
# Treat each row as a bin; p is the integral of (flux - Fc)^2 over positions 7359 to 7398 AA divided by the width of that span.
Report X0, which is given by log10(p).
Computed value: -0.47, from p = 0.34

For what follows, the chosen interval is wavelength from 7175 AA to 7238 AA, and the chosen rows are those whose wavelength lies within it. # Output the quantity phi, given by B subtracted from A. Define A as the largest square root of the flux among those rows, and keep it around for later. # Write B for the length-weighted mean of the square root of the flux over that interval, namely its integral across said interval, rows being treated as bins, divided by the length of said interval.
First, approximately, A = 6.88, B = 6.804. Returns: 0.08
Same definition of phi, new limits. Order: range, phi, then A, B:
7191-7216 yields 0.03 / 6.80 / 6.765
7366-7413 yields 0.07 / 6.77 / 6.695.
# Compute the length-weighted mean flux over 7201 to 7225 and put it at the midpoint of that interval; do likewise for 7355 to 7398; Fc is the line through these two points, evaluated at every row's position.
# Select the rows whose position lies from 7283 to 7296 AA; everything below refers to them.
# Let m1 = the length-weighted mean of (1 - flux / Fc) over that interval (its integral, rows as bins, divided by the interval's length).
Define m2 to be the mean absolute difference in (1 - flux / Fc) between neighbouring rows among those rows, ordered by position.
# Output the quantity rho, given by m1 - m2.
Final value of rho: -0.007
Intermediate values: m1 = -0.004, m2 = 0.0035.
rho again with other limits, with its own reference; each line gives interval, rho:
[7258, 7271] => -0.013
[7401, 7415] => 0.008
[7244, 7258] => -0.007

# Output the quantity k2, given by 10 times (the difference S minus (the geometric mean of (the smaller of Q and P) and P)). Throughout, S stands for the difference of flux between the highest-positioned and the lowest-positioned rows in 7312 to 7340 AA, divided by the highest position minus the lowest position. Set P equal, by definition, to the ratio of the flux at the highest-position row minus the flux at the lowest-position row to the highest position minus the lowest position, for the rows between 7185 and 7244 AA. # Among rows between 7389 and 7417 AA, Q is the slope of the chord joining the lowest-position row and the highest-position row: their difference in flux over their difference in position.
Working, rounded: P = -0.015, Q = 0.004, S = -0.01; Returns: -0.2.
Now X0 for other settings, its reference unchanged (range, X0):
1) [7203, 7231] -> -0.40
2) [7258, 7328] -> -0.52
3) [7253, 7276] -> -0.85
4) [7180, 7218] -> -0.44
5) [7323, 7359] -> -1.39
